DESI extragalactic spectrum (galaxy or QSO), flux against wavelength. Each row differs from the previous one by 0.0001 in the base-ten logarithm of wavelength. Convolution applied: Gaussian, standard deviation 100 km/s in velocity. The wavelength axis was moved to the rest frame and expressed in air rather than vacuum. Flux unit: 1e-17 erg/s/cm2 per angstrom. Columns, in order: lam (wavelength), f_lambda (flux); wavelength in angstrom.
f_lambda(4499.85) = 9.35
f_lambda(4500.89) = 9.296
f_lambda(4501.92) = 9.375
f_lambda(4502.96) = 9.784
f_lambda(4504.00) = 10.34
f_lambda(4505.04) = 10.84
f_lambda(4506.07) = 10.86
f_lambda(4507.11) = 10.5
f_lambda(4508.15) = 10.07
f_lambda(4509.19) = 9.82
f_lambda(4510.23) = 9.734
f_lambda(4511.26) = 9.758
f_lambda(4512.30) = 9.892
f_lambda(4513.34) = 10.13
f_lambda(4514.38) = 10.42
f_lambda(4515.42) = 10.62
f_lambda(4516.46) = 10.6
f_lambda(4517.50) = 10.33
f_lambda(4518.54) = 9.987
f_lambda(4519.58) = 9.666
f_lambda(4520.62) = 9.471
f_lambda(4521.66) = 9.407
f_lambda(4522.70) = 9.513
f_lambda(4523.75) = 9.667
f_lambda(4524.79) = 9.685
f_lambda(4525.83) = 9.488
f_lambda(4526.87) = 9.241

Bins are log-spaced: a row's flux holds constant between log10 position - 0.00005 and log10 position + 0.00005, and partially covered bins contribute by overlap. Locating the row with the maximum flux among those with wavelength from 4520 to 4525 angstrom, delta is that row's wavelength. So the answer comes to 4524.79 angstrom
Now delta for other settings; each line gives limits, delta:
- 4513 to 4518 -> 4515.42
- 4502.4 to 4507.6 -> 4506.07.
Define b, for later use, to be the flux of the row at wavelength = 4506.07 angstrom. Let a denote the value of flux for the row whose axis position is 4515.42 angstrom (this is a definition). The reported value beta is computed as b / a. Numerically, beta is 1.02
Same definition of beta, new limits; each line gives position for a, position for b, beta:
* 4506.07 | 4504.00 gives 0.95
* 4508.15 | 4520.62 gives 0.94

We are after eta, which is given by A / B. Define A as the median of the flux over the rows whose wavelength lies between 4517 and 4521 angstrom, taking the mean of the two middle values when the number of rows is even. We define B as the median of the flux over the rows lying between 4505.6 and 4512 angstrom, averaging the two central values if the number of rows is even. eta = 0.99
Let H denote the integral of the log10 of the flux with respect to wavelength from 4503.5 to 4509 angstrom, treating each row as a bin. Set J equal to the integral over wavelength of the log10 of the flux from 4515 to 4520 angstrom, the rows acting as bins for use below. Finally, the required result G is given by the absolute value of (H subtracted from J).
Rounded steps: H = 5.61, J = 5.1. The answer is 0.6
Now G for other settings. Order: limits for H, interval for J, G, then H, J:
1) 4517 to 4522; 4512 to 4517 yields 0.1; 4.95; 5.1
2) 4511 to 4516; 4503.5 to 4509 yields 0.6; 5.04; 5.6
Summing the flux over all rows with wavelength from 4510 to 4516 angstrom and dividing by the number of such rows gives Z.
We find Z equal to 10.1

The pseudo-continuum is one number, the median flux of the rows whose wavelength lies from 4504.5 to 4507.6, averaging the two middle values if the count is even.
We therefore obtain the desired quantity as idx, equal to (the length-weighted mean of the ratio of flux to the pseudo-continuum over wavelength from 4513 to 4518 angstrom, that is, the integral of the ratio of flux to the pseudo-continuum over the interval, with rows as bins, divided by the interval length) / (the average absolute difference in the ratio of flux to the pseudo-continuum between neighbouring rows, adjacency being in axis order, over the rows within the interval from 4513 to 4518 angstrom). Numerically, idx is 53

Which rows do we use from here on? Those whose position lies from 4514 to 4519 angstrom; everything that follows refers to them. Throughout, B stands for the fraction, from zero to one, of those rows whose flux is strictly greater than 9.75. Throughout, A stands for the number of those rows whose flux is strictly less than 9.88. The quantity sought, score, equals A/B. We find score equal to 0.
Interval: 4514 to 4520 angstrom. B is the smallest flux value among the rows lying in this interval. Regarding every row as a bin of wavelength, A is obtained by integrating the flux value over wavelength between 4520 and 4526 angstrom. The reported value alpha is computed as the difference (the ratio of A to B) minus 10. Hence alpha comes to -4.1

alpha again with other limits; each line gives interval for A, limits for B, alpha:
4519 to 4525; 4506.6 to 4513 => -4.1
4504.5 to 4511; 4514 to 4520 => -3.1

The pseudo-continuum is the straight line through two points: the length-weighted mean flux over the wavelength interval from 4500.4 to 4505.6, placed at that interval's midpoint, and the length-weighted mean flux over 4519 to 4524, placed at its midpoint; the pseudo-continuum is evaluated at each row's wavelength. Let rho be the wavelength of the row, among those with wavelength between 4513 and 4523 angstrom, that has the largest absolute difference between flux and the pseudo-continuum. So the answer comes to 4516.46 angstrom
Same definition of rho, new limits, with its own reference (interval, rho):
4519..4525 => 4524.79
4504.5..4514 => 4506.07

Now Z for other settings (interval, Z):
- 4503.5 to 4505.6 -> 10.6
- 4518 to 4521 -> 9.7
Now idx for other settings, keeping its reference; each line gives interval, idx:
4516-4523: 46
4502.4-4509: 28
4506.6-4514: 52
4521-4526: 80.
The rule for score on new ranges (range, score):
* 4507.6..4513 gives 4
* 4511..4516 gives 1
